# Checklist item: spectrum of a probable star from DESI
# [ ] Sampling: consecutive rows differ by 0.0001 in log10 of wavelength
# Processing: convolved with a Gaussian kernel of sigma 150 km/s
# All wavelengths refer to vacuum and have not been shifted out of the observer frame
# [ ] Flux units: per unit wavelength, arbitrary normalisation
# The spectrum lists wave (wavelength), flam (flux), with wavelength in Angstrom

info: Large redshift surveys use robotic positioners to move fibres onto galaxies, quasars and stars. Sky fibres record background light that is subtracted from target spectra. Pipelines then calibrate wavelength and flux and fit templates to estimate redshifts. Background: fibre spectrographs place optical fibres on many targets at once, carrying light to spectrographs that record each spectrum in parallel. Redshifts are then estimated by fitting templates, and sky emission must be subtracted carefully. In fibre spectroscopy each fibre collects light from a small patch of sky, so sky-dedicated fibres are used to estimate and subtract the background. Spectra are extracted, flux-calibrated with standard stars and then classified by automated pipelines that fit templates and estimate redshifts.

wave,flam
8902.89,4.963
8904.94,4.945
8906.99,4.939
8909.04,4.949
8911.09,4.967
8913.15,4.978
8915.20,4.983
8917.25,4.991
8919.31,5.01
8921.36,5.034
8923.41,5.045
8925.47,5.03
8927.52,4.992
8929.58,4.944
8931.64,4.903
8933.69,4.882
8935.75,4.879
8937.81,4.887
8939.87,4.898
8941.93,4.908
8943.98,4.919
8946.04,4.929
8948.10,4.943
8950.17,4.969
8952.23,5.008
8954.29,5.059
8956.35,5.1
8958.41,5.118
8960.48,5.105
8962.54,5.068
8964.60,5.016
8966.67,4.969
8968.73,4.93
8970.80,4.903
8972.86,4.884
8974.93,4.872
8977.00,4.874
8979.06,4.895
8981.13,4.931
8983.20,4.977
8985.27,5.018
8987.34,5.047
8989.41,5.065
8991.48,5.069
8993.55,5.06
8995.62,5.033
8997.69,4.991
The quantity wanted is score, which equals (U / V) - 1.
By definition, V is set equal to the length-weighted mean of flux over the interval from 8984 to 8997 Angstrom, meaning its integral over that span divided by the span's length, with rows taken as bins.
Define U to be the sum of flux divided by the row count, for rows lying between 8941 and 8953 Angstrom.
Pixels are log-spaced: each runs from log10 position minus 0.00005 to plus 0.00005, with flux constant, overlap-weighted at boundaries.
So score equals -0.020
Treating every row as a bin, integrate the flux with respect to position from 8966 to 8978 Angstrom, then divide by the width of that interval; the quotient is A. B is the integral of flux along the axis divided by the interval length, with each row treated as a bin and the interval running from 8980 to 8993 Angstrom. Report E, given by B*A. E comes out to 24.6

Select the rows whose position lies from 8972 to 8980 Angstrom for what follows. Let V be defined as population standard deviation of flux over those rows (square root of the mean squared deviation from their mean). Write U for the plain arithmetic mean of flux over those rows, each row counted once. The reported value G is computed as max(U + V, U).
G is 4.89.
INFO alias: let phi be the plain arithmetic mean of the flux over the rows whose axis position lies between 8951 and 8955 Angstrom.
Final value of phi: 5.03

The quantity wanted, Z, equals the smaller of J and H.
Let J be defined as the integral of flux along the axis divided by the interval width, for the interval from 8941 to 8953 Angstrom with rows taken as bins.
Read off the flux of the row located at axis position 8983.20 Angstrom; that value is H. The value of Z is 4.95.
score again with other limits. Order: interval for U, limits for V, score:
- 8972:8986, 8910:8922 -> -0.014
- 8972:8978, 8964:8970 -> -0.017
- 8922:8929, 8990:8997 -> -0.006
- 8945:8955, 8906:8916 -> 0.004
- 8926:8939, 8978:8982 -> -0.001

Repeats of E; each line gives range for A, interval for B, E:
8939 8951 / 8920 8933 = 24.6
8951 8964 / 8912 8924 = 25.4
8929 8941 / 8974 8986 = 24.1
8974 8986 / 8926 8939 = 24.2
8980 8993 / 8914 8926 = 25.2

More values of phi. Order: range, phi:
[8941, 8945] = 4.91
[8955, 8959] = 5.11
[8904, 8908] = 4.94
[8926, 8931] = 4.97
